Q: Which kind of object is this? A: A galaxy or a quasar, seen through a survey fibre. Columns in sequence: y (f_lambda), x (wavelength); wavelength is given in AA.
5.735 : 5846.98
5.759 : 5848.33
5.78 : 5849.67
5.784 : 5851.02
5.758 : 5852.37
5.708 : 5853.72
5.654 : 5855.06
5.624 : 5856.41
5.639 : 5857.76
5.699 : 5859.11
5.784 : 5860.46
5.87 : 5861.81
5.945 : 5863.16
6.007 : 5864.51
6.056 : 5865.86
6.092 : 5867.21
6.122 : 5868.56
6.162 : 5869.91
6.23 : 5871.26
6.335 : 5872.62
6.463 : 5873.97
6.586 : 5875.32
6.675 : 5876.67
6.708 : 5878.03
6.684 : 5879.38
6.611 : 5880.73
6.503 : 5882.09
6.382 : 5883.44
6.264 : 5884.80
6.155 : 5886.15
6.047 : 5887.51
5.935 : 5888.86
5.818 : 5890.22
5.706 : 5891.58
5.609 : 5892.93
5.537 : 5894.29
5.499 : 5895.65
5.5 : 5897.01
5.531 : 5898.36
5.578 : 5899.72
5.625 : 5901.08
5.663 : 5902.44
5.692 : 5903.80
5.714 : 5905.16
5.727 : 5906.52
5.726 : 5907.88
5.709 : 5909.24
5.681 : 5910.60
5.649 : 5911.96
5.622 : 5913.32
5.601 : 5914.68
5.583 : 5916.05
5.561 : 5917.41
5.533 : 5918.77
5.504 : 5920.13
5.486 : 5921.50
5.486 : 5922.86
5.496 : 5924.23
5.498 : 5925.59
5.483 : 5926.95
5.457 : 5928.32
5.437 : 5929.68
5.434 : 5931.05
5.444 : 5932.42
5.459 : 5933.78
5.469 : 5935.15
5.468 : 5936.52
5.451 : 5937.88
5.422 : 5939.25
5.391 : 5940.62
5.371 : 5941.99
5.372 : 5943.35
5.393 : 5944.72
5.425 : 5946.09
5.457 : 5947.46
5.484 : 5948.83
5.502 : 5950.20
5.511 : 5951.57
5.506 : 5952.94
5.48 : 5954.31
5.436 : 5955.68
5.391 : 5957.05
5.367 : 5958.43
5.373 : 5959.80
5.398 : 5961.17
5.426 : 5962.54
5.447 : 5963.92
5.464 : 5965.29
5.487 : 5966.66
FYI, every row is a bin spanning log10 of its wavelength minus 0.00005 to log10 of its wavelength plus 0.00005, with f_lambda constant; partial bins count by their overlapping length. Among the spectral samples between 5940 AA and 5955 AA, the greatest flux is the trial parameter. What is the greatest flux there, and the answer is 5.511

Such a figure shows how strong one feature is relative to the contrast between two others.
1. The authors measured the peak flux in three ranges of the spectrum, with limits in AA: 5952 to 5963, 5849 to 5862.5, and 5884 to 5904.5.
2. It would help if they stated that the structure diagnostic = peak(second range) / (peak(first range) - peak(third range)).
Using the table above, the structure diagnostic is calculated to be -7.7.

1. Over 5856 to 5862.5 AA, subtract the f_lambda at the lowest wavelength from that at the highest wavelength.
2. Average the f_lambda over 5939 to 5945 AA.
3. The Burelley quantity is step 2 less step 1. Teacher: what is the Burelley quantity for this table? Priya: 5.14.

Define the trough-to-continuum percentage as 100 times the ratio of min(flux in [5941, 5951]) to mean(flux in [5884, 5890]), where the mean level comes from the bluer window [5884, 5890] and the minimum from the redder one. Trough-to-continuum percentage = 88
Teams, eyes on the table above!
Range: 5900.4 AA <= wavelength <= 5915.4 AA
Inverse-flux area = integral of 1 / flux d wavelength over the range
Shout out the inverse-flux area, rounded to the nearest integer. 3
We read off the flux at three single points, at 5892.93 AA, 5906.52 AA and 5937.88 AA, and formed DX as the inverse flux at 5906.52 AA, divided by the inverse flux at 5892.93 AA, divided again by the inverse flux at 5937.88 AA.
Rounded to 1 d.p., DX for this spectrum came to 5.3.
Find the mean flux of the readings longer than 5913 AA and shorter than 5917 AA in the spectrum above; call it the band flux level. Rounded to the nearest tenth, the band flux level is 5.6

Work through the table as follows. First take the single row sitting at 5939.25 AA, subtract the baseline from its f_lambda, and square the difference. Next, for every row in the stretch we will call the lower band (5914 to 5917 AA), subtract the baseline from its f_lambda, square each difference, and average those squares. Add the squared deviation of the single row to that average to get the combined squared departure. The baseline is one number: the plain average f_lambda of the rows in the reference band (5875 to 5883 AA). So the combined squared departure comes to 2.5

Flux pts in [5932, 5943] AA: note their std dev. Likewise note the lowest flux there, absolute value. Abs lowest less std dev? 5.3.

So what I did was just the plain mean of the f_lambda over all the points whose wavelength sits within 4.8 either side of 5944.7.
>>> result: 5.4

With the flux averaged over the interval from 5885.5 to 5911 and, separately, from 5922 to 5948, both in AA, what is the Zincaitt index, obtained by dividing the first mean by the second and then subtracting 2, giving -0.95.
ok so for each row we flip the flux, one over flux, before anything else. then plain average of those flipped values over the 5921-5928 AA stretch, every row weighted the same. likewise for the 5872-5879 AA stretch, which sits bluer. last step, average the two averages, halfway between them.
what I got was 0.167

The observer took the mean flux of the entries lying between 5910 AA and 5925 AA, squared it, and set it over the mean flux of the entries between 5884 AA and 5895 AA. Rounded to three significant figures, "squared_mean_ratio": 5.26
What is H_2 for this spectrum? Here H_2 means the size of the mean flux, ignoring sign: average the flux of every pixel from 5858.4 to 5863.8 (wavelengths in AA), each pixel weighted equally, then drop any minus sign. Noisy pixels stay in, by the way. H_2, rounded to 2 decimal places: 5.82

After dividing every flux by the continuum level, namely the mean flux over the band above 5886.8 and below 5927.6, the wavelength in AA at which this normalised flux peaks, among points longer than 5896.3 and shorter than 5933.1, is 5906.52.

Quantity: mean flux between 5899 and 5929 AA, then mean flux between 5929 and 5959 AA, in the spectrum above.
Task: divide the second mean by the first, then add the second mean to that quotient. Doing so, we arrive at 6.41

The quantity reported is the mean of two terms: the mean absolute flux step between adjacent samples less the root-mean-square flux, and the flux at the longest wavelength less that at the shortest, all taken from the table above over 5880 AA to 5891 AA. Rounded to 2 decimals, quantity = -3.45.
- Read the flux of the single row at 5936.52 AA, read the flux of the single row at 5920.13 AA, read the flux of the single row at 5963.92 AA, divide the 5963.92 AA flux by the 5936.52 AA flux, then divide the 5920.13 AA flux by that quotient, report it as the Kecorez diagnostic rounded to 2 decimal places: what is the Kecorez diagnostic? 5.53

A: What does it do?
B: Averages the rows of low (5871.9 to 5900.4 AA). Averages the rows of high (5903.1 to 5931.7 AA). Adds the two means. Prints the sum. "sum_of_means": 11.68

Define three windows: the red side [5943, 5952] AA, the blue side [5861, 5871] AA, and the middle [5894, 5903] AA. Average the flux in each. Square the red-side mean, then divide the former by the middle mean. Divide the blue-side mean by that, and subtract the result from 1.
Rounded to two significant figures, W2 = -0.13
